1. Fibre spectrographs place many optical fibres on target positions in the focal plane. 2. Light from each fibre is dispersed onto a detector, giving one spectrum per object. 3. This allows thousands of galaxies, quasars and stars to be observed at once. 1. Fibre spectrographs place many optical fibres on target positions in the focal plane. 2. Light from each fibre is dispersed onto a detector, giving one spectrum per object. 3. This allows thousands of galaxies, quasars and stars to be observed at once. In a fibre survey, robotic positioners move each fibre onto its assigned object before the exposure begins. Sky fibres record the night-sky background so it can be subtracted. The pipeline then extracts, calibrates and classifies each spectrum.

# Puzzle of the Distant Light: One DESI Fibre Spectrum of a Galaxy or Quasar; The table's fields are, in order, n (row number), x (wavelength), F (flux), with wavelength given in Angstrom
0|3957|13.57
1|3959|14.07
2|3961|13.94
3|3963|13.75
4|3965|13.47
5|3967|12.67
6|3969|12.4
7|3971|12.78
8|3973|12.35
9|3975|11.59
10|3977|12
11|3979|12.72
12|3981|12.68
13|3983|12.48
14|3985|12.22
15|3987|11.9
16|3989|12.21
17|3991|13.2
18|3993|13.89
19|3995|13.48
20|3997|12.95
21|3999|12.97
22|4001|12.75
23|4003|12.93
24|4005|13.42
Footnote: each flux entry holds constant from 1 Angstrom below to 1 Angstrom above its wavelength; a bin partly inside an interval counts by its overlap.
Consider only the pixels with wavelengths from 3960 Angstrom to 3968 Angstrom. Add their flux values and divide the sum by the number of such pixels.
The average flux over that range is 13.5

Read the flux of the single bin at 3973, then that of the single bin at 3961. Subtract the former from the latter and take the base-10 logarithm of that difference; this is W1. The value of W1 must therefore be 0.20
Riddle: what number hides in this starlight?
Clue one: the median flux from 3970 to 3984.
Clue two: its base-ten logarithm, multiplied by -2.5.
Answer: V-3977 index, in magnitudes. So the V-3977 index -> -2.74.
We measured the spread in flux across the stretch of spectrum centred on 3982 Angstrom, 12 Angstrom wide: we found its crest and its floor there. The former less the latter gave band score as 0.82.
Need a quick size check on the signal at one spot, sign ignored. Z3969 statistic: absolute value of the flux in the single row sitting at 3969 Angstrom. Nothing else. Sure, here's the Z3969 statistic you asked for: 12.4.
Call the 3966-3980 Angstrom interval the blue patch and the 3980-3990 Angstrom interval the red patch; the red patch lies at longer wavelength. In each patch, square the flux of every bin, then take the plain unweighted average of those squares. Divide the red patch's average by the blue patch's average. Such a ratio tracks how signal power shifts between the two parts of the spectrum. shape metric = 0.99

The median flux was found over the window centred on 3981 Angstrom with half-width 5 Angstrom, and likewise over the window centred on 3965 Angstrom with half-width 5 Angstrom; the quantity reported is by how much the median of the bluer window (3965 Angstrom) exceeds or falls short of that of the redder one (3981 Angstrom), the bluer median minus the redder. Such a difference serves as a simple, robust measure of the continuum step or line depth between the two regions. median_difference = 1.0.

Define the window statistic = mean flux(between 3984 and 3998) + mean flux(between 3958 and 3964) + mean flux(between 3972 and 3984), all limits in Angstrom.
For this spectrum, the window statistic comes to 39.1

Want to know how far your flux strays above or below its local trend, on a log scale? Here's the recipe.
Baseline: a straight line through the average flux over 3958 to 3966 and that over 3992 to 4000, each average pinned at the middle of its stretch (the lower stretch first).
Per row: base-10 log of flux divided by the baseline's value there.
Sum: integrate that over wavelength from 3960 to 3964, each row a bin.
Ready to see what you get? 0.00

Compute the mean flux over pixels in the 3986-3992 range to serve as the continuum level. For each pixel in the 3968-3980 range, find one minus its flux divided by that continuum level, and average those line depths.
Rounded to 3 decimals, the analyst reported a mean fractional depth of 0.010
